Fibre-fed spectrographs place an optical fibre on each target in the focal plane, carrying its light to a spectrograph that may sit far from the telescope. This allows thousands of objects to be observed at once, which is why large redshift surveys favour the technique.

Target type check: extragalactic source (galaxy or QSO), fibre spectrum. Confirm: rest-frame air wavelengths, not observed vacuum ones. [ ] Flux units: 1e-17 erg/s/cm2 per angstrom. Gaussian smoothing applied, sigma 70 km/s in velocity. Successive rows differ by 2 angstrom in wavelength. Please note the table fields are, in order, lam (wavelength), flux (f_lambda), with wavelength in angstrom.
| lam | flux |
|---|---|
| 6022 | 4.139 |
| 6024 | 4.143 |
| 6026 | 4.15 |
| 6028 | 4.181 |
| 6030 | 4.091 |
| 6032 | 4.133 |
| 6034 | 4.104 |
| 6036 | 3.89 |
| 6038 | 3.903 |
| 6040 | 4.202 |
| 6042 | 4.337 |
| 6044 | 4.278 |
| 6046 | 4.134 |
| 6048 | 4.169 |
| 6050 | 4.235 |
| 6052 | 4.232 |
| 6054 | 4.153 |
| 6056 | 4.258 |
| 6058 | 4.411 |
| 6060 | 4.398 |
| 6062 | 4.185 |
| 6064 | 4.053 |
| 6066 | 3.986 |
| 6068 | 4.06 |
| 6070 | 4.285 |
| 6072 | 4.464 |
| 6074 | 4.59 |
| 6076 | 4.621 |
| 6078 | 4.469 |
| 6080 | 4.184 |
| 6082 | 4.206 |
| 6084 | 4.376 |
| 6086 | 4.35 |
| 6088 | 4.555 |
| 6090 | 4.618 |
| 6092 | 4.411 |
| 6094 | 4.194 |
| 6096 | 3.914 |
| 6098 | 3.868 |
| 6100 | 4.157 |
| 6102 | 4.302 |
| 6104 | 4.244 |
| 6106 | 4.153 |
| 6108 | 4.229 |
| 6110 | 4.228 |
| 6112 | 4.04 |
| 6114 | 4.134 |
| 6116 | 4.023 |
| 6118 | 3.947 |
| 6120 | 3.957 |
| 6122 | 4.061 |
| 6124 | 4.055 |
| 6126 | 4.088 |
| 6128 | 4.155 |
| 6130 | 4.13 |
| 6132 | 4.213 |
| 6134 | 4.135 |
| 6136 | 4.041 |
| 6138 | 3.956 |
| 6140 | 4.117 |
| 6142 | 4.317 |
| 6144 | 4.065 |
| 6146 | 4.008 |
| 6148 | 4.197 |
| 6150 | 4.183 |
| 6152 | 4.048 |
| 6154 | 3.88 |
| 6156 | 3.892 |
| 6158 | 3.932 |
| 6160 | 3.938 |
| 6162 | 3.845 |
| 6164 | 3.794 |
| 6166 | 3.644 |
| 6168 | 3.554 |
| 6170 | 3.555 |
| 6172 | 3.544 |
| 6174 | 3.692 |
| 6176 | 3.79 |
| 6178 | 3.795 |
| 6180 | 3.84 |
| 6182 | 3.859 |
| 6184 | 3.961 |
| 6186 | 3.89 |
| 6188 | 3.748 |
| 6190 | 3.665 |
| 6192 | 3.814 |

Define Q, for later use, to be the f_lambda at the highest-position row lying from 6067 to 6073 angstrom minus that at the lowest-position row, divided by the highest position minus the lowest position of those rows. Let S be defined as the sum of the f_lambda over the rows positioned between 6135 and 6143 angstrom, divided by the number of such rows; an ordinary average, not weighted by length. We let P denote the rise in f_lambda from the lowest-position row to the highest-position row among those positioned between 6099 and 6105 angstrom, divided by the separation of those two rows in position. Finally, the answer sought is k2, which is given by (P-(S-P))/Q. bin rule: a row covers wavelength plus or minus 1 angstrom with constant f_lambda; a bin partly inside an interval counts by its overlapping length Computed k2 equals -40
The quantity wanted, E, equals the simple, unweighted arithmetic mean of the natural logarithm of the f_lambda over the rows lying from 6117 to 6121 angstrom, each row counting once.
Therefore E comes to 1.37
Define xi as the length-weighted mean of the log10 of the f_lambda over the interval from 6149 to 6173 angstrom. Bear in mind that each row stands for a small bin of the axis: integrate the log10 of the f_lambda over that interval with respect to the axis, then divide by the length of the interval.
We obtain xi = 0.581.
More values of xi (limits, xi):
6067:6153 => 0.622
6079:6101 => 0.629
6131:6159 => 0.609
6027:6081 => 0.625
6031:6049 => 0.615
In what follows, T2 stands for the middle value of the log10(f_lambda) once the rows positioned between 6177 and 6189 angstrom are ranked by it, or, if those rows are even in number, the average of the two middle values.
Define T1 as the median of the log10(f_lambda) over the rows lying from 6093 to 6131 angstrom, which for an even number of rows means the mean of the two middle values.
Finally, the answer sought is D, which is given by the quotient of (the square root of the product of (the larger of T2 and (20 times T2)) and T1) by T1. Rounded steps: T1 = 0.616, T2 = 0.585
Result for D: 4.36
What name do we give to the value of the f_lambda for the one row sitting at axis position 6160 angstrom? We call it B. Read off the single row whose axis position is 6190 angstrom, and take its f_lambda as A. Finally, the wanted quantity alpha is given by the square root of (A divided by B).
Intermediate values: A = 3.665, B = 3.938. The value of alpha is 0.96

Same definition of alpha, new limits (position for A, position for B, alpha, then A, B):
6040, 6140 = 1.01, 4.202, 4.117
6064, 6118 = 1.01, 4.053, 3.947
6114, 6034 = 1.00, 4.134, 4.104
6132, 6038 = 1.04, 4.213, 3.903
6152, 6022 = 0.99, 4.048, 4.139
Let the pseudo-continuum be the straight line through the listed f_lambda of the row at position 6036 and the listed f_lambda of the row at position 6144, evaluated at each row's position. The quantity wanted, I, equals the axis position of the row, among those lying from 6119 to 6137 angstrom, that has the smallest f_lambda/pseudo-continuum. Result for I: 6120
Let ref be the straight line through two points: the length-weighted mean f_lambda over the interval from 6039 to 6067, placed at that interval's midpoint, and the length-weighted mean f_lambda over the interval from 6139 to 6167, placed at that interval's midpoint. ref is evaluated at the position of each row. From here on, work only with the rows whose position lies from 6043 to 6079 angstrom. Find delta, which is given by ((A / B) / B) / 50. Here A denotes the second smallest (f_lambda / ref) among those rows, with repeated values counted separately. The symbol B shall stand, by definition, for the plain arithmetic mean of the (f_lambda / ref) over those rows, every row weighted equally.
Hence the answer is 0.0186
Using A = 0.967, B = 1.02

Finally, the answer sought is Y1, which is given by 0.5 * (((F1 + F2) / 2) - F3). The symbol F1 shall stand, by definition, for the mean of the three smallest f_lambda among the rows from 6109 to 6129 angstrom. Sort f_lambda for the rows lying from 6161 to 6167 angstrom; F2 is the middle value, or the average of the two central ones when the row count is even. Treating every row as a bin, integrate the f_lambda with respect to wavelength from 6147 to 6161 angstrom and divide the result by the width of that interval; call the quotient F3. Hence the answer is -0.06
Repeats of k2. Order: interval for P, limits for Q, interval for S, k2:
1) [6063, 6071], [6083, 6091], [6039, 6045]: -104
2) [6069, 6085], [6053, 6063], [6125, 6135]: -1033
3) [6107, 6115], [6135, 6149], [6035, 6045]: -320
